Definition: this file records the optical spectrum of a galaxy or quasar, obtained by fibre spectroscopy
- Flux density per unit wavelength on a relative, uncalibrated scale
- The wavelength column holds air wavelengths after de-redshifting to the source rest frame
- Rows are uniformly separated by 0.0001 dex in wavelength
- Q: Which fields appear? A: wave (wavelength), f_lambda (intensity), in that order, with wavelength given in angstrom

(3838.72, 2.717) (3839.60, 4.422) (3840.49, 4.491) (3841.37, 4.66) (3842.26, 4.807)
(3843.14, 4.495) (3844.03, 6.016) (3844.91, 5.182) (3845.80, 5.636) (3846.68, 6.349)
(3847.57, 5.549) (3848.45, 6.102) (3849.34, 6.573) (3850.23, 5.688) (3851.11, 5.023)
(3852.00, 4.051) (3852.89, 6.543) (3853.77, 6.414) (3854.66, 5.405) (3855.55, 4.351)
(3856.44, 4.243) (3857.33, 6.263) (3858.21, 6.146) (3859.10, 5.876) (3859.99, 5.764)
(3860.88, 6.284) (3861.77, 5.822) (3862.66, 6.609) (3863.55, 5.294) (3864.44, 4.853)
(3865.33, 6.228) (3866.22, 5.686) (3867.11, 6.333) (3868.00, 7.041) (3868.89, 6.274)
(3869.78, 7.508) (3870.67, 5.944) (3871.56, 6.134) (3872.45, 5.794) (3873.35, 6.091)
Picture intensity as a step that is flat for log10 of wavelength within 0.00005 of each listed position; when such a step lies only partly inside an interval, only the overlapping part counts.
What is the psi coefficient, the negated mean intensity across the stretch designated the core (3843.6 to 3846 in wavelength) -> -5.6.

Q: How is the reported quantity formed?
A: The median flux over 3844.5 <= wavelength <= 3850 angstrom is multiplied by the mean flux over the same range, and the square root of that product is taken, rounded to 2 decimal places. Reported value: 5.88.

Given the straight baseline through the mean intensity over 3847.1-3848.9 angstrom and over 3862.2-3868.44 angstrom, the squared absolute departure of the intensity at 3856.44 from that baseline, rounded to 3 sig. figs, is 2.79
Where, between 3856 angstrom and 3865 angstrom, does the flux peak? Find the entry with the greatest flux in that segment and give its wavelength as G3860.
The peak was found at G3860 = 3862.66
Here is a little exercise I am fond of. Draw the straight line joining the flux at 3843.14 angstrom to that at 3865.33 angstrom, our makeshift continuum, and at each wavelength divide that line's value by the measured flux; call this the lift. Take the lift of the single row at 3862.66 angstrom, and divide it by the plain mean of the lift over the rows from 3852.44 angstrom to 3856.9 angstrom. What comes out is 0.88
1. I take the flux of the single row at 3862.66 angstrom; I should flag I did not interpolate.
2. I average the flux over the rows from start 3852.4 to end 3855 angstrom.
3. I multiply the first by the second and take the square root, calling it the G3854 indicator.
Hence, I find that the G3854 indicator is 6.36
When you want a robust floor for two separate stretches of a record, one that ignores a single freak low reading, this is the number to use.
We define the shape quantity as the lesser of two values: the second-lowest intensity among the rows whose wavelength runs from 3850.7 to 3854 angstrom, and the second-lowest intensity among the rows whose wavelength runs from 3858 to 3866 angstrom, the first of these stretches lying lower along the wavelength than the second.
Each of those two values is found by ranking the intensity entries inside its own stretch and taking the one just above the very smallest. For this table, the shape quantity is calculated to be 5.02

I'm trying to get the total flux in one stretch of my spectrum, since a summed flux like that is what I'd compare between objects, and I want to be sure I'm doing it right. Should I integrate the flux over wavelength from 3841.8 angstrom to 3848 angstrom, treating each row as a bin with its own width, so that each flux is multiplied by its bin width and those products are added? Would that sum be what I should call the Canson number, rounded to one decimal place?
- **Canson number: 33.7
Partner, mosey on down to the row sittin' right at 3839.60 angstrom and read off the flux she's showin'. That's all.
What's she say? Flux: 4.422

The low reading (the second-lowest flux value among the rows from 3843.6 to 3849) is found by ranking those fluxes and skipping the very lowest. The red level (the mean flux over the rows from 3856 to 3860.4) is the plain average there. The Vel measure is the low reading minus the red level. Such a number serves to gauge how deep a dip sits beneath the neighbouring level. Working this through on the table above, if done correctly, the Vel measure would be -0.11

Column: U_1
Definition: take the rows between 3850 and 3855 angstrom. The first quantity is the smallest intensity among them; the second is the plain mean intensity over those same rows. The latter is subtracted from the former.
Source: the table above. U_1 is -1.5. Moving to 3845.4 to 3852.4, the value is -1.6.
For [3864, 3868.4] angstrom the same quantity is -1.2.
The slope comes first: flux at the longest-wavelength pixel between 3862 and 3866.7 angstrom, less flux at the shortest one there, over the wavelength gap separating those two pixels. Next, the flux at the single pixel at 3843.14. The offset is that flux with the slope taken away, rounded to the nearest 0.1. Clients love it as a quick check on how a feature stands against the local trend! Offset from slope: 4.8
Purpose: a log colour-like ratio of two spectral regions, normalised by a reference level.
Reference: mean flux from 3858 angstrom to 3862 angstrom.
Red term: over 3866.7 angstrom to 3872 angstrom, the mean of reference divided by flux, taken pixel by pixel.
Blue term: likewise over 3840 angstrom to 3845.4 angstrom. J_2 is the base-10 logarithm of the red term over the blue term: -0.12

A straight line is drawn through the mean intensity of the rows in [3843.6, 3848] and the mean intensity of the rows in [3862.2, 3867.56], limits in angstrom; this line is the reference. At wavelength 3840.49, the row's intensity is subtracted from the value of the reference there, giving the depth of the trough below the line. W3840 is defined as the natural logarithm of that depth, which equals 0.2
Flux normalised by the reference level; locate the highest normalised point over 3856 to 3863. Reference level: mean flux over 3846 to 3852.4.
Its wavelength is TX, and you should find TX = 3862.66 angstrom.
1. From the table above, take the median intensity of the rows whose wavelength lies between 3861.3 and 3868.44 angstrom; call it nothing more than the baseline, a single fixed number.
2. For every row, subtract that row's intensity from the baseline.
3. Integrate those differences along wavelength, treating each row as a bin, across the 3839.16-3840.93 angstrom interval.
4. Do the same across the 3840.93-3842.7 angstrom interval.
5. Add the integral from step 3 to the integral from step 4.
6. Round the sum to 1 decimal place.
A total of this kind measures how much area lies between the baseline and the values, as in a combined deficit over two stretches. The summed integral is 5.1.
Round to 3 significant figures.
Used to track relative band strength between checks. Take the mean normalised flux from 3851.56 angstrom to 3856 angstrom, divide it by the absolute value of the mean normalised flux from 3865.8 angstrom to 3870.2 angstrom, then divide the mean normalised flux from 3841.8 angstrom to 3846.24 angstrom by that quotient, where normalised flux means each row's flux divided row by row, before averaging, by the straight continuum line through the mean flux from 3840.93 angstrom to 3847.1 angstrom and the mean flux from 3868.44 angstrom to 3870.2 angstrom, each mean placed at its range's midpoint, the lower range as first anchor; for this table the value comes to 1.05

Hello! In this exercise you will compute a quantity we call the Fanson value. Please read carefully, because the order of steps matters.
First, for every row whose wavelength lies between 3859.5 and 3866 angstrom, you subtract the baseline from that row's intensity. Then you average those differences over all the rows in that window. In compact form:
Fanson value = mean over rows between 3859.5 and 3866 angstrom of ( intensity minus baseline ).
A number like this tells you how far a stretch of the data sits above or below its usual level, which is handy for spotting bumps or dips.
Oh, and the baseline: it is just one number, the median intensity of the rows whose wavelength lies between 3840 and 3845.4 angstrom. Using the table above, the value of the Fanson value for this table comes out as 1.10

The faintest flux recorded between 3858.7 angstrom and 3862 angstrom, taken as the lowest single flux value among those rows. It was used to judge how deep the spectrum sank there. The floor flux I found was 5.764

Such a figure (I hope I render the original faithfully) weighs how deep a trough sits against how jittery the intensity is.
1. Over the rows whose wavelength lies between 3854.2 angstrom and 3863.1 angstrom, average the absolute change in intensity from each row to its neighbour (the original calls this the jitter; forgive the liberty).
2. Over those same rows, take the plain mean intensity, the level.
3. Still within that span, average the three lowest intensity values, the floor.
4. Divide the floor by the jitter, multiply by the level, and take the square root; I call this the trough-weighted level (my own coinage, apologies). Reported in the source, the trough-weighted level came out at 6.61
